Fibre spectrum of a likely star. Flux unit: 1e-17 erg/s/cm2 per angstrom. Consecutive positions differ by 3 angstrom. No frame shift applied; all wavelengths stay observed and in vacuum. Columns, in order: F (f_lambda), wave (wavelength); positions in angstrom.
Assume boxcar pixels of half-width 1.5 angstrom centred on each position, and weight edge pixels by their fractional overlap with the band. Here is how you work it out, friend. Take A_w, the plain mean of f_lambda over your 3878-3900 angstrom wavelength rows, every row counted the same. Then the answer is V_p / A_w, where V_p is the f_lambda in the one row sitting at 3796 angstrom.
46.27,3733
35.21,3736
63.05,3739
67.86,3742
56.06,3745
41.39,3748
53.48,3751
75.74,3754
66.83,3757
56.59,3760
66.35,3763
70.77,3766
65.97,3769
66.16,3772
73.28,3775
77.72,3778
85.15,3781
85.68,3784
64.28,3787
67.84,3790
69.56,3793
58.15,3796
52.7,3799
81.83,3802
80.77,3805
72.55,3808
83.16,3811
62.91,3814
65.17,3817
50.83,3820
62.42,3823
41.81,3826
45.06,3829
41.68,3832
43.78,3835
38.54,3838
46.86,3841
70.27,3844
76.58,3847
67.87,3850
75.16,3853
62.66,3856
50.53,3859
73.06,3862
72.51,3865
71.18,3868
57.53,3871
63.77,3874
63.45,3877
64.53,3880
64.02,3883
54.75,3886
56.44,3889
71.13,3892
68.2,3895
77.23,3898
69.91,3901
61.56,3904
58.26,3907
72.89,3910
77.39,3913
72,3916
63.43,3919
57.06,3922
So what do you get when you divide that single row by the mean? 0.89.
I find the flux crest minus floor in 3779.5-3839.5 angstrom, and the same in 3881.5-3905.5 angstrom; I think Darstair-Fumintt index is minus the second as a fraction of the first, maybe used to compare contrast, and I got -0.48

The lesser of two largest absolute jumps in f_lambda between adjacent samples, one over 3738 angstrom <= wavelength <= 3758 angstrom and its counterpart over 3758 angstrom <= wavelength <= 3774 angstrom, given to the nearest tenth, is 9.8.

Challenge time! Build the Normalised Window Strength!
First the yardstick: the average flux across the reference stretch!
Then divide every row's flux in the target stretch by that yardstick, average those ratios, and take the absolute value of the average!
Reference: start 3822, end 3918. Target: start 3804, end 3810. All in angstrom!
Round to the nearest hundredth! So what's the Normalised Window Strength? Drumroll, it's 1.23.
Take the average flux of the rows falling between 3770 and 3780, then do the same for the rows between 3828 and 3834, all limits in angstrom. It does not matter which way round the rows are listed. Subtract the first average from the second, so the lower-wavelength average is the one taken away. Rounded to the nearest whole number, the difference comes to -29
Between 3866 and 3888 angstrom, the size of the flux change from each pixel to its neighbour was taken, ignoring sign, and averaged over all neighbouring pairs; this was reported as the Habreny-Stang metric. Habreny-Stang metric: 5.2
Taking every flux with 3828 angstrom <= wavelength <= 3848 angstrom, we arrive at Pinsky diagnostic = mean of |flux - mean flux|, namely 12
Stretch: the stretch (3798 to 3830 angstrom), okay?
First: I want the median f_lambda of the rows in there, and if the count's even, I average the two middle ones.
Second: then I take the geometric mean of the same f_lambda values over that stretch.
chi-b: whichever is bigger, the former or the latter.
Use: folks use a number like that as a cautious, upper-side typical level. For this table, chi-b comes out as 62.9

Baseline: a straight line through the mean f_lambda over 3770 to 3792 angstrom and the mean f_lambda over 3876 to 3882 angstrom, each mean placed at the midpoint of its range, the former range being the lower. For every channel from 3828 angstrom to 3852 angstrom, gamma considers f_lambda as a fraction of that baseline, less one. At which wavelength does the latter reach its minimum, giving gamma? 3838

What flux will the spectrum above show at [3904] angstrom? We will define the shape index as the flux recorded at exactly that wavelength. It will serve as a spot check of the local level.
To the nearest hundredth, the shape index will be 61.56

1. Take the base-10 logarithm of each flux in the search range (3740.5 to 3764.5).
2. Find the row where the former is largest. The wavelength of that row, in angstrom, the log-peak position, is 3754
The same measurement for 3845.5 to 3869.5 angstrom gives 3847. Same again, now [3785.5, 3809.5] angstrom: 3802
